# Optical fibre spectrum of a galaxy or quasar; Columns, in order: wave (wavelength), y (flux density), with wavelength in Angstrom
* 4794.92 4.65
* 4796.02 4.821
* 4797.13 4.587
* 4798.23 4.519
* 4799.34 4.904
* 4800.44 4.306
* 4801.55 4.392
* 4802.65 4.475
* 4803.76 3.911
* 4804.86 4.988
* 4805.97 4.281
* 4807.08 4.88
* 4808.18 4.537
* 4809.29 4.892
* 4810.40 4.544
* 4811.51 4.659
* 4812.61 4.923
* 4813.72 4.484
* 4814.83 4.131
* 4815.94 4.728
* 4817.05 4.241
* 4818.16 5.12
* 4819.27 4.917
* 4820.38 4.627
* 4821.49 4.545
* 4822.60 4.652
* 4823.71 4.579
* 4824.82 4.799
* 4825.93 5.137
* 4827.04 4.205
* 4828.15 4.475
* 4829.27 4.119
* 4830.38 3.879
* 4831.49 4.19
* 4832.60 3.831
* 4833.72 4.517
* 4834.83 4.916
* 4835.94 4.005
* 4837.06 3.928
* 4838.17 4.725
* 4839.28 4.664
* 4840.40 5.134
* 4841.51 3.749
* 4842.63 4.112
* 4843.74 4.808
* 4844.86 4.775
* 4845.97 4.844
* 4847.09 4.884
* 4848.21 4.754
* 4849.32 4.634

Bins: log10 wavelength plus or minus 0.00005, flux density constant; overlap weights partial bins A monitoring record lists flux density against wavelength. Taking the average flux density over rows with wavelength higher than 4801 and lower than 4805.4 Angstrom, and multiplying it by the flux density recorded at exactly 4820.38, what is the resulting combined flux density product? 20.6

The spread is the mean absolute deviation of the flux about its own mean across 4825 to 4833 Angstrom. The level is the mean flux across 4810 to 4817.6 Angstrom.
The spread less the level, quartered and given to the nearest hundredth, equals -1.05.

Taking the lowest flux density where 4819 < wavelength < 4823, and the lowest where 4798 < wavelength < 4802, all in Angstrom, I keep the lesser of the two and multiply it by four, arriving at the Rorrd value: 17.2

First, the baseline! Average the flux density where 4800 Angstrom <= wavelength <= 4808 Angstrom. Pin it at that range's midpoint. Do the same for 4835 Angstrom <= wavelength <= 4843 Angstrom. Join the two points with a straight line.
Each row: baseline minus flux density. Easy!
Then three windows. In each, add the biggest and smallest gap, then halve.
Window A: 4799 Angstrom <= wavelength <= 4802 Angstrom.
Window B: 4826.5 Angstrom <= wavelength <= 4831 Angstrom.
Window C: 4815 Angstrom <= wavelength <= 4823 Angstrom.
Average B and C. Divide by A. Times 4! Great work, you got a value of 1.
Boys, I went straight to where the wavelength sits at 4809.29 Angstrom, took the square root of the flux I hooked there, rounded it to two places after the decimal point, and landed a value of 2.21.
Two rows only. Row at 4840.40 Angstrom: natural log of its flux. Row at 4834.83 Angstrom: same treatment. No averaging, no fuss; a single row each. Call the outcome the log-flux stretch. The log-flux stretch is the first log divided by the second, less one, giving 0.027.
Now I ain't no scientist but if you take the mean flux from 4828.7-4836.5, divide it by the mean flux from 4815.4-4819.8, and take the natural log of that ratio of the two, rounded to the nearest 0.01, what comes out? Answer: -0.12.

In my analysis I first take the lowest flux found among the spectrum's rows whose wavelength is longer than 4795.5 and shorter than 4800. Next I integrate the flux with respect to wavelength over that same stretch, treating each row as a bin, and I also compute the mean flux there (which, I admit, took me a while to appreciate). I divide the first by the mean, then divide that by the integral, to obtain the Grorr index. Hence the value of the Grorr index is 0.046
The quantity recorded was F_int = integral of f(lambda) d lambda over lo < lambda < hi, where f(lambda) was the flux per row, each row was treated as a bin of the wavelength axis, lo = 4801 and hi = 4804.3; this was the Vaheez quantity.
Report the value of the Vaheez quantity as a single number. 14.1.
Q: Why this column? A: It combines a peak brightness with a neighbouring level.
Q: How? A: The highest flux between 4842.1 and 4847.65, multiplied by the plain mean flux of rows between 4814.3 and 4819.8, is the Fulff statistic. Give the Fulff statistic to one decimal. 22.6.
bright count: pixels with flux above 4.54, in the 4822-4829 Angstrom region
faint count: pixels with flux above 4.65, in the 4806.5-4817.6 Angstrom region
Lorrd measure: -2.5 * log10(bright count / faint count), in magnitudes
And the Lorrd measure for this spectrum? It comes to 0.2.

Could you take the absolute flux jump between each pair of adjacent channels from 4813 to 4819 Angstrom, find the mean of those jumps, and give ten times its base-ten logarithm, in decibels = -2.4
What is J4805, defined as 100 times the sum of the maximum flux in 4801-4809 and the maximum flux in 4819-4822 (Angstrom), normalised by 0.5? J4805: 1981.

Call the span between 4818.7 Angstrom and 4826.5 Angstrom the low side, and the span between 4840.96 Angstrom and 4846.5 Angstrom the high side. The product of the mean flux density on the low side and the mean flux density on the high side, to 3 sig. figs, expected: 21.2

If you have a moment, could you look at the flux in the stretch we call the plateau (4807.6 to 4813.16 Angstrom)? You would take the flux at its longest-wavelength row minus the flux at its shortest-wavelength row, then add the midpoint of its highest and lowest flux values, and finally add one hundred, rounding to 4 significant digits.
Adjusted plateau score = 105.1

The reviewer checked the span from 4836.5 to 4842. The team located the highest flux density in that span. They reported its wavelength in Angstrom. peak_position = 4840.40 Angstrom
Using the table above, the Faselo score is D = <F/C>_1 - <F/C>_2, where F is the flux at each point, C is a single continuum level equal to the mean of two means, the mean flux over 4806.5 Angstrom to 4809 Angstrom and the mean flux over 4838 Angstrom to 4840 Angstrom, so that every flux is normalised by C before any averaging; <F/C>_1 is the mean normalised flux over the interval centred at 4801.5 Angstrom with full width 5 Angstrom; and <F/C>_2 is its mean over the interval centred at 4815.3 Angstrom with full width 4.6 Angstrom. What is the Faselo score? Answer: 0.000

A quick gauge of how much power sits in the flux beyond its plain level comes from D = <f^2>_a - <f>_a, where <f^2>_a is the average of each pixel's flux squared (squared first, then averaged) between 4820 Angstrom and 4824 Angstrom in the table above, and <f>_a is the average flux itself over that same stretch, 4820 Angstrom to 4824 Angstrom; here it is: 16.6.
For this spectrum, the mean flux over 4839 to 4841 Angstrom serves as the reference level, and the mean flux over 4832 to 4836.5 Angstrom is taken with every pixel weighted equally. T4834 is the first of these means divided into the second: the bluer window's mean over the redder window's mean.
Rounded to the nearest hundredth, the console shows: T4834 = 0.88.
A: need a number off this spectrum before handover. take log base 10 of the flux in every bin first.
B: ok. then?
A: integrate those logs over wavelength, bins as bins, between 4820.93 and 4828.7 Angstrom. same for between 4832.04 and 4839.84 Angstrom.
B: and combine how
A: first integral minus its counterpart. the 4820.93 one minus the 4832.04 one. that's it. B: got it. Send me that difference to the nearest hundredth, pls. 0.19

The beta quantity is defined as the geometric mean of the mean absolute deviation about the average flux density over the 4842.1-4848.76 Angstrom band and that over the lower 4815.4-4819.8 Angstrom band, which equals 0.228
